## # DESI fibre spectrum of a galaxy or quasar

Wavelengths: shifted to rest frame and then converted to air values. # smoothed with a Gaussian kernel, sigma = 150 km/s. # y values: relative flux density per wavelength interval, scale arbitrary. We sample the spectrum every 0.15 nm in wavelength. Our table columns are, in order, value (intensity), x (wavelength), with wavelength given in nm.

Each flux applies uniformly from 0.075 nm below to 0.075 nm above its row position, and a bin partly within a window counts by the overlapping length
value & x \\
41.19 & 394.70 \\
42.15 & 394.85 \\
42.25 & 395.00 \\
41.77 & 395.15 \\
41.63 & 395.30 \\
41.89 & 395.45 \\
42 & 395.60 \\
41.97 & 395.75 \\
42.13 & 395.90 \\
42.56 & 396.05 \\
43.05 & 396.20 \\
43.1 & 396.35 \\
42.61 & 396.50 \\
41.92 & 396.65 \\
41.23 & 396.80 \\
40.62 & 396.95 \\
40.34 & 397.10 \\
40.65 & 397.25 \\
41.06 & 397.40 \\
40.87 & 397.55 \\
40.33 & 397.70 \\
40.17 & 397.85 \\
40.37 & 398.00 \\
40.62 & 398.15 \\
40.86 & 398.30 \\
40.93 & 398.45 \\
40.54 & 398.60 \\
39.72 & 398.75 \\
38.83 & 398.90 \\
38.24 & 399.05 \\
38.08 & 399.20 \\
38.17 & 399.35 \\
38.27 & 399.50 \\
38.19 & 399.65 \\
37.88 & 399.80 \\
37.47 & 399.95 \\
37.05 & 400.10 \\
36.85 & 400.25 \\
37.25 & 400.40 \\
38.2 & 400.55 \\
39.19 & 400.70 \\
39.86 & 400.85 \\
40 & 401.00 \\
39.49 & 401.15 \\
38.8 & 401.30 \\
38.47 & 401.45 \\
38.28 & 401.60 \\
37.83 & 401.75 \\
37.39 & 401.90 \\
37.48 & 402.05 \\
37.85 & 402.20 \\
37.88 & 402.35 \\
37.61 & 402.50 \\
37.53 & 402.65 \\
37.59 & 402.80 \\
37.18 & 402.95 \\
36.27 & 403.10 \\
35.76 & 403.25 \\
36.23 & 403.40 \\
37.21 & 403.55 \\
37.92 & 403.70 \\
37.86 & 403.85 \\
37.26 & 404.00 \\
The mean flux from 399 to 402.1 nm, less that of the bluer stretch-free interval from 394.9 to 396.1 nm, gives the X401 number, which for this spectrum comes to -3.8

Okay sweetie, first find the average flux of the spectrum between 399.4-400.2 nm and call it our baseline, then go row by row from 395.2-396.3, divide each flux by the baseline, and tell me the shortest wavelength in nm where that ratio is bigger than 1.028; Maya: 395.30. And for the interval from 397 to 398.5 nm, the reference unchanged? 397.10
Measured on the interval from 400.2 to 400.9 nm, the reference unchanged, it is 400.70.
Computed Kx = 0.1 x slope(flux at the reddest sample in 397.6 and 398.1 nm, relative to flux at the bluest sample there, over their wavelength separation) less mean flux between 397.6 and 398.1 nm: -40.3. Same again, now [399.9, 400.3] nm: -37.3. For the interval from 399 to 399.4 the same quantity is -38.2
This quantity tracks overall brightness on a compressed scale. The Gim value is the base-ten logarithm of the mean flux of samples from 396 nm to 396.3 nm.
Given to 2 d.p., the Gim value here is 1.63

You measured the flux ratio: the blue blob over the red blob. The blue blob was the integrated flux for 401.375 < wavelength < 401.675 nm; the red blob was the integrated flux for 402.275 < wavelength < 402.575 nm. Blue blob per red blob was 1.02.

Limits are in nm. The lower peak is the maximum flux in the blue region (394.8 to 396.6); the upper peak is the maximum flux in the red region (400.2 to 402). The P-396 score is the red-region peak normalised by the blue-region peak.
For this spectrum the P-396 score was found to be 0.928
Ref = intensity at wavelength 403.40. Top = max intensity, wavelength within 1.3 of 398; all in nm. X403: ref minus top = -5.0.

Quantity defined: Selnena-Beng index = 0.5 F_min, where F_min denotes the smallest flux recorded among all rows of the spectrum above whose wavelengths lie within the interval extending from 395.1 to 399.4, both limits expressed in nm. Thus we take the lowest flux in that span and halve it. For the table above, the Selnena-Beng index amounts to 19.0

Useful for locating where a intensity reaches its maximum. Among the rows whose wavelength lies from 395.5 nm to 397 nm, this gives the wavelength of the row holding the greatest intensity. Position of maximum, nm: 396.35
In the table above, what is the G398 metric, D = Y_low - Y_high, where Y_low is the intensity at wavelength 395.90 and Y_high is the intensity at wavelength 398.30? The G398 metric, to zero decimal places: 1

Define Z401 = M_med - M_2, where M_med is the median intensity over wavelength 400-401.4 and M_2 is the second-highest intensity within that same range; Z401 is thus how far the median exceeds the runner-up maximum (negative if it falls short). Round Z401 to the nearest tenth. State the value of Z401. -1.1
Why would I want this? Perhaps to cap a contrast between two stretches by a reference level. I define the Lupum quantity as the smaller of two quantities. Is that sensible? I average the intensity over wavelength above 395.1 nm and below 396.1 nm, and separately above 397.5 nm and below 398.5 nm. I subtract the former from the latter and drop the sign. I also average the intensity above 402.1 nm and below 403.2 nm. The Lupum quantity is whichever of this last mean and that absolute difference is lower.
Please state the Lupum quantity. 1.4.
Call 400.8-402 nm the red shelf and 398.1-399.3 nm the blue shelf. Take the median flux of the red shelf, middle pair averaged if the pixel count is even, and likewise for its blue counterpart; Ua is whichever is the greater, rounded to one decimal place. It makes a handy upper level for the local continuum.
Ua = 40.1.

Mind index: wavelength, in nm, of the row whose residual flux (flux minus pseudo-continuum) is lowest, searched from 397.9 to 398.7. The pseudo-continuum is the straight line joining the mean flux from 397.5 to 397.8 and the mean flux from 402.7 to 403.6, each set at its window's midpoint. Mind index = 398.00 nm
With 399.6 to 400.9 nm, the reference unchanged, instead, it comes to 400.25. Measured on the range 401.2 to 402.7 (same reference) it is 401.90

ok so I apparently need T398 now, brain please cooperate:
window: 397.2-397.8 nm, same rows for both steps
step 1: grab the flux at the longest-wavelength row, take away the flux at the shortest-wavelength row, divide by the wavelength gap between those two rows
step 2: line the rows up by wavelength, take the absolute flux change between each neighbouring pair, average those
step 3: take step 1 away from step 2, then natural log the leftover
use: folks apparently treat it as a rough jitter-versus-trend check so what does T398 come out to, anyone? 0.1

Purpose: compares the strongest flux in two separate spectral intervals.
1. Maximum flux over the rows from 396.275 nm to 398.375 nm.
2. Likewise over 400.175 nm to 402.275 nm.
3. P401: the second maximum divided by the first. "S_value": 0.928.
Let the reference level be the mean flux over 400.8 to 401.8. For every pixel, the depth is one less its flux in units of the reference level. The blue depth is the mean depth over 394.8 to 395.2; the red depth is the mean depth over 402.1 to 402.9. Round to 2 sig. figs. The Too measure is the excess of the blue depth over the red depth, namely -0.11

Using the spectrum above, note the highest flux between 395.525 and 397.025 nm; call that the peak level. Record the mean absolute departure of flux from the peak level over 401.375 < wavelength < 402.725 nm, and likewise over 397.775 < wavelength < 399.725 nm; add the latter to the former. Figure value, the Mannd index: 8.93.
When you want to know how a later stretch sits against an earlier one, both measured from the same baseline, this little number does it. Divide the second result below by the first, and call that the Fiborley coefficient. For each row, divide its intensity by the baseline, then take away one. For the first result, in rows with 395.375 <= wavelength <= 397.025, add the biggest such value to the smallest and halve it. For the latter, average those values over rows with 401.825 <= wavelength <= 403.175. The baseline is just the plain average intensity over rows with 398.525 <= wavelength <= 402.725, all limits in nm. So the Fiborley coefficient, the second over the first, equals -0.25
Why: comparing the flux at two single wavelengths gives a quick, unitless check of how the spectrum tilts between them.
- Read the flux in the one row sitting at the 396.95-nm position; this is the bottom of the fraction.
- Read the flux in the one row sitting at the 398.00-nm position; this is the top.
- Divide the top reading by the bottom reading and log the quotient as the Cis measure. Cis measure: 0.99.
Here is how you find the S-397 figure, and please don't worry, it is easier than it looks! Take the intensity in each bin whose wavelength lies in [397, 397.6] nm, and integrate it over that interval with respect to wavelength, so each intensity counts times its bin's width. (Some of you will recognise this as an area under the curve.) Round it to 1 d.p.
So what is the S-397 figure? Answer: 24.4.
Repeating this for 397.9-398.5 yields 24.4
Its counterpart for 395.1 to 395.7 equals 25.1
